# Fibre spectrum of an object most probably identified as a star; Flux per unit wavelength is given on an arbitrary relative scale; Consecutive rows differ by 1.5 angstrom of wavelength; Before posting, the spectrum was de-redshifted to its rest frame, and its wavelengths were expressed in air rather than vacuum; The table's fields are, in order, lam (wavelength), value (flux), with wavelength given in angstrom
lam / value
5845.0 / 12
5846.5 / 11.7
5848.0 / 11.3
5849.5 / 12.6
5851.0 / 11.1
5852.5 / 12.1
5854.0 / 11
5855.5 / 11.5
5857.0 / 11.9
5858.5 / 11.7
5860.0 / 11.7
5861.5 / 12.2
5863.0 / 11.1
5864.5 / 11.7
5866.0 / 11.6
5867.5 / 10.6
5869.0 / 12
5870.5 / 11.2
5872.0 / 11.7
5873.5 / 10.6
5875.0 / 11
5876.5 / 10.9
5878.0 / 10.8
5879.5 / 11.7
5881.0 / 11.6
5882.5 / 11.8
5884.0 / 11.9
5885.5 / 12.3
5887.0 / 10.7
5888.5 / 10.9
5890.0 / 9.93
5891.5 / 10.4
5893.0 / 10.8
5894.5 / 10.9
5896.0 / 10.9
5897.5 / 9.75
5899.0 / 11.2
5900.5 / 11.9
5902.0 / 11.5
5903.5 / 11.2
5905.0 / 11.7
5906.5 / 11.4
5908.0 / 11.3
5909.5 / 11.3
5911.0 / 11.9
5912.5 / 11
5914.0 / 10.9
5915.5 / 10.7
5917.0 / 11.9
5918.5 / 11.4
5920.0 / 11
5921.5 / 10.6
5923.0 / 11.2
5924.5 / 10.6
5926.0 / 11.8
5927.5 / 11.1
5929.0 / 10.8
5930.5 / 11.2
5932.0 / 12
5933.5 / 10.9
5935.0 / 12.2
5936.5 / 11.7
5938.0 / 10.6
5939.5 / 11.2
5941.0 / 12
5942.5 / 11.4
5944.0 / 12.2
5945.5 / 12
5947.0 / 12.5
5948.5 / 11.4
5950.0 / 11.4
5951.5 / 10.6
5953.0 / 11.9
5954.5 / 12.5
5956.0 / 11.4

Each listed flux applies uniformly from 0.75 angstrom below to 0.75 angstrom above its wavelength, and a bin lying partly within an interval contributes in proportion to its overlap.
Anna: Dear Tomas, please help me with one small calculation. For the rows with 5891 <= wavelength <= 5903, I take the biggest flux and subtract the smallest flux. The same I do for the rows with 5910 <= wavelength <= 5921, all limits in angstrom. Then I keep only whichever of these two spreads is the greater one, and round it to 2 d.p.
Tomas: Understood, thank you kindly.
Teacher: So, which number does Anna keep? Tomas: 2.15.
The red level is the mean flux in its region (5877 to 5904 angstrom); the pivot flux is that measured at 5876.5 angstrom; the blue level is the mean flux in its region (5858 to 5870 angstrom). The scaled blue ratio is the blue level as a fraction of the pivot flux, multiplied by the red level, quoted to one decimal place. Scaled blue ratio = 11.8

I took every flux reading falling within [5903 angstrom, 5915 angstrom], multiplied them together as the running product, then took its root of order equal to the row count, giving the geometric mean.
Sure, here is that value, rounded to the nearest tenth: 11.3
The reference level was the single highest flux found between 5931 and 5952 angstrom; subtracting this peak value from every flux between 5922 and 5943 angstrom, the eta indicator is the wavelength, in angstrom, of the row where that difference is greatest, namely 5935.0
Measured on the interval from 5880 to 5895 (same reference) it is 5885.5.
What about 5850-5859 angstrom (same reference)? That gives 5852.5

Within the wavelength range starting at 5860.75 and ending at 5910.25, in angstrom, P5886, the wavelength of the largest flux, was 5885.5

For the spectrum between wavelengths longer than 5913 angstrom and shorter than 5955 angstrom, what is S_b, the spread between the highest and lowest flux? 1.90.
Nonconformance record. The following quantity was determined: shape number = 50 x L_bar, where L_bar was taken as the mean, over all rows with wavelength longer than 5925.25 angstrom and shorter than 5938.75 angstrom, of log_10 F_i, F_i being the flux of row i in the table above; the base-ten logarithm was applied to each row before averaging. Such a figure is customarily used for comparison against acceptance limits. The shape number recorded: 52.8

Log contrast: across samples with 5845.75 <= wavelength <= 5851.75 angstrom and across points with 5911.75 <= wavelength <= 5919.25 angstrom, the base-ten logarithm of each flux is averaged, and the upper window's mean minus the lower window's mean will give -0.019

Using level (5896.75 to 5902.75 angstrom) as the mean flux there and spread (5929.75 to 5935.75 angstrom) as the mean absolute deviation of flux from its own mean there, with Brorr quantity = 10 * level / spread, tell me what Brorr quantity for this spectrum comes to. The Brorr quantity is 211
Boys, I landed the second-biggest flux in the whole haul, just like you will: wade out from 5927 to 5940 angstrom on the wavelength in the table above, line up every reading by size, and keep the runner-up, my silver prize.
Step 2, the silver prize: 12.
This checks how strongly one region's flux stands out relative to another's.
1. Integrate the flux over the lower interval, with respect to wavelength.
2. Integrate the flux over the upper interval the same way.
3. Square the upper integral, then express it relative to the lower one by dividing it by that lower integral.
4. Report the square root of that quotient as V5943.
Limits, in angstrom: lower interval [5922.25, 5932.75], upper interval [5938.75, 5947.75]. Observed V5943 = 9.8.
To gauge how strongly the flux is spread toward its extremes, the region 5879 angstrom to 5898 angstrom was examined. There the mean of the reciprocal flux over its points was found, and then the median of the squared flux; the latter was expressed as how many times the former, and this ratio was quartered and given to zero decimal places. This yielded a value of 327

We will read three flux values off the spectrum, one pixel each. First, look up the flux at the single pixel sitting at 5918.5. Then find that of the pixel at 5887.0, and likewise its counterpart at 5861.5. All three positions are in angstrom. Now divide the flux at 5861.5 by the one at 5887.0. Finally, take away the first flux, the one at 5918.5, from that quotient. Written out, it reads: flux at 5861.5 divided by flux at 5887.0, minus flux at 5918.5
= -10.3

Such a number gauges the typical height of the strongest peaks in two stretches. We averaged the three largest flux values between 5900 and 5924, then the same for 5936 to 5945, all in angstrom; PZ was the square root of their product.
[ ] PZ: 11.9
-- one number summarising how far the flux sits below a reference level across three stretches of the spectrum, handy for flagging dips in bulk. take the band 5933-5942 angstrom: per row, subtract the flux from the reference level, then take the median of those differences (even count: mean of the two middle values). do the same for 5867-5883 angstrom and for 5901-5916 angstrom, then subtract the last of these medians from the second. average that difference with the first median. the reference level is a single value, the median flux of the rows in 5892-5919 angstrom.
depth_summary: -0.05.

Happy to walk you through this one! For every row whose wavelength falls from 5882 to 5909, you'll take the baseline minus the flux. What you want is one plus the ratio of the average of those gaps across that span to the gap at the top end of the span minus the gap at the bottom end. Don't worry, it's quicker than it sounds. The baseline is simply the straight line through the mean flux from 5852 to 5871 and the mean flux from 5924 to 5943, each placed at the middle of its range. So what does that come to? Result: 1.8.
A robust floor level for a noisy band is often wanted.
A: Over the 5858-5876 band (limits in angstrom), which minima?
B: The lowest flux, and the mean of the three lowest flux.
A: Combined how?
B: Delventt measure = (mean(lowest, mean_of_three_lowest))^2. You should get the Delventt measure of 114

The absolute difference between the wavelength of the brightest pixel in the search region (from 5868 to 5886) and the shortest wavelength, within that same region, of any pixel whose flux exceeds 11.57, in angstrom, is 16.5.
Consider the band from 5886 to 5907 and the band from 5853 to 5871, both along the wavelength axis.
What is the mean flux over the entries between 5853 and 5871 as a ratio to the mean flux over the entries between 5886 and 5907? 1.05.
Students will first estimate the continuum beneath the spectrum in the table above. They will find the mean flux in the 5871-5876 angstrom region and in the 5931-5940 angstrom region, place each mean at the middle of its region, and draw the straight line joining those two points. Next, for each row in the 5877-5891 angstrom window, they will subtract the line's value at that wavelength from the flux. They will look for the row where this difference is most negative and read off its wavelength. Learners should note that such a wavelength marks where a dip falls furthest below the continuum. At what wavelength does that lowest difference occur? 5890.0 angstrom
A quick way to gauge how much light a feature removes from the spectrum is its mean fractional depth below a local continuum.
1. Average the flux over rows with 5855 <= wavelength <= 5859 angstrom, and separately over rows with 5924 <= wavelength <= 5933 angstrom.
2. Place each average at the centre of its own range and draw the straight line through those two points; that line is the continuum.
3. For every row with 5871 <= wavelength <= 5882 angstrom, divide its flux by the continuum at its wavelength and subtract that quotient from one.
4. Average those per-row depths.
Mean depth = 0.034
